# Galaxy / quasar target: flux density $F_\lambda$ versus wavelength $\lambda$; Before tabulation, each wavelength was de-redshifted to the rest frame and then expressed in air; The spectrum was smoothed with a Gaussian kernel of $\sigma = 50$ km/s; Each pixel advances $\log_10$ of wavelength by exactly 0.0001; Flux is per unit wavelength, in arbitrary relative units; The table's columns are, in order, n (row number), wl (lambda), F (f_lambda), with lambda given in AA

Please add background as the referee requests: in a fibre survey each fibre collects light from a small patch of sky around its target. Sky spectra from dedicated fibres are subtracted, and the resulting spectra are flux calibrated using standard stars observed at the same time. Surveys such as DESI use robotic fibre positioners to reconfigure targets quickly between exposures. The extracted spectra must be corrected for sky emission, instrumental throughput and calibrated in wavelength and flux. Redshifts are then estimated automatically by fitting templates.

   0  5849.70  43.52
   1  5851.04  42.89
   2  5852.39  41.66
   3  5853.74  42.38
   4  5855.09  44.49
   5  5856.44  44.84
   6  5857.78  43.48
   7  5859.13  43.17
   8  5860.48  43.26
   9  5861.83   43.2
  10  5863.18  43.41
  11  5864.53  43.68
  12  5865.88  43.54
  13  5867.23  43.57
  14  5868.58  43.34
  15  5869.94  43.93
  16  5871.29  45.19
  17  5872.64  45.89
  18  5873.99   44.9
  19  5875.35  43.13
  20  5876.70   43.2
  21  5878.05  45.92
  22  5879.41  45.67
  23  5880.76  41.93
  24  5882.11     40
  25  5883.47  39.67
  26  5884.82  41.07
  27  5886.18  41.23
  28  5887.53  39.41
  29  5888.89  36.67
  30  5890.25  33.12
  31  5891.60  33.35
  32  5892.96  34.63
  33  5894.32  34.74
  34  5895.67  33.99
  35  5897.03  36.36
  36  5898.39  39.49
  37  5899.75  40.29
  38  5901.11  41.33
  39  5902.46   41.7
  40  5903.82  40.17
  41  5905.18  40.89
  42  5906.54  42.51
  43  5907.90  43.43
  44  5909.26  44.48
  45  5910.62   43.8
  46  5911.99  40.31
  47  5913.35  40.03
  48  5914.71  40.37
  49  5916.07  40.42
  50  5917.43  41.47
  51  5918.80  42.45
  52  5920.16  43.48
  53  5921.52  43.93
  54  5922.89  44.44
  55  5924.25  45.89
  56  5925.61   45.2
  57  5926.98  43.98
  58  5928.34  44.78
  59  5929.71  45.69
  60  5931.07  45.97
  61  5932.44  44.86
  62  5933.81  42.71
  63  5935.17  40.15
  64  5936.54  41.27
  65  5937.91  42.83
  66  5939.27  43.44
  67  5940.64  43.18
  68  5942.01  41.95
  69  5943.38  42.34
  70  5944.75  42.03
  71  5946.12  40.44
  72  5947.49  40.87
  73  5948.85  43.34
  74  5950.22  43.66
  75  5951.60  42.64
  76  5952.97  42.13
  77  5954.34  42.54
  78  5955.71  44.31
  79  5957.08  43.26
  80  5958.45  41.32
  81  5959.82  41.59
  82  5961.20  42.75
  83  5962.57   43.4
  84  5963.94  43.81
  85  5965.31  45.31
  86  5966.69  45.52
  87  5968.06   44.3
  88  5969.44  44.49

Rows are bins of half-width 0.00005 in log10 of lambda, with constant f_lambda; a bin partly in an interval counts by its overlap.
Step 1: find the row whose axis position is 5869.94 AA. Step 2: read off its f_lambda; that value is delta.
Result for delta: 43.93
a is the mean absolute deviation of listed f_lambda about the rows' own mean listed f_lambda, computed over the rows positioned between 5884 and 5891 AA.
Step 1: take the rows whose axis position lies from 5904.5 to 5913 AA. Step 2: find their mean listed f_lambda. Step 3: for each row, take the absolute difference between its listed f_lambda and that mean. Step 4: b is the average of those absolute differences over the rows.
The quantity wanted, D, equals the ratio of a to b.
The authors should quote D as 2.0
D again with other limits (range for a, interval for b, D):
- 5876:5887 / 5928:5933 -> 3.9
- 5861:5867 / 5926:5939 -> 0.1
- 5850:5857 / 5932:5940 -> 0.9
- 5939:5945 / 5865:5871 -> 3.4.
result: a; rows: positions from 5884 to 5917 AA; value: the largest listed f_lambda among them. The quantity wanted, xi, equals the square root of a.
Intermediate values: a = 44.48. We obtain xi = 6.67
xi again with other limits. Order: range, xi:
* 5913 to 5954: 6.78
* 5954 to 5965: 6.66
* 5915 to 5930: 6.77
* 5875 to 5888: 6.78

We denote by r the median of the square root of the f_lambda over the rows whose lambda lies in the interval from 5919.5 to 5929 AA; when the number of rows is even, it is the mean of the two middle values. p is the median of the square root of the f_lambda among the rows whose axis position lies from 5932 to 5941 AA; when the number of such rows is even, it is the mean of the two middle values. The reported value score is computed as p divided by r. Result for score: 0.98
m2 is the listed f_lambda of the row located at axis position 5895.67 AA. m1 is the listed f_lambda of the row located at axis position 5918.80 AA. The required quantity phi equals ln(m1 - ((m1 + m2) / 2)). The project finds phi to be 1.44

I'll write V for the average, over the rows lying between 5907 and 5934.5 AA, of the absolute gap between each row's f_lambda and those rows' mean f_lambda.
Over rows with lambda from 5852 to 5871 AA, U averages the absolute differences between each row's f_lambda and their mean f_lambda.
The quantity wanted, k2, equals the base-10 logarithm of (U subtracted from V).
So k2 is 0.04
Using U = 0.51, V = 1.59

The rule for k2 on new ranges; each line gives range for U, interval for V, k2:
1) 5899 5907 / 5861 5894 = 0.36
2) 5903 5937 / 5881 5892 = 0.00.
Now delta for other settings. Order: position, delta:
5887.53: 39.41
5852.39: 41.66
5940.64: 43.18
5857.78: 43.48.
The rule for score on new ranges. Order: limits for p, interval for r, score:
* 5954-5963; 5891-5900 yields 1.11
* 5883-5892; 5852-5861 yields 0.95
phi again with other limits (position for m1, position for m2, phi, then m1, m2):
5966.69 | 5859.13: 0.16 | 45.52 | 43.17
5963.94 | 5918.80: -0.39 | 43.81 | 42.45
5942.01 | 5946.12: -0.28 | 41.95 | 40.44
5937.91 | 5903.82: 0.29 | 42.83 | 40.17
